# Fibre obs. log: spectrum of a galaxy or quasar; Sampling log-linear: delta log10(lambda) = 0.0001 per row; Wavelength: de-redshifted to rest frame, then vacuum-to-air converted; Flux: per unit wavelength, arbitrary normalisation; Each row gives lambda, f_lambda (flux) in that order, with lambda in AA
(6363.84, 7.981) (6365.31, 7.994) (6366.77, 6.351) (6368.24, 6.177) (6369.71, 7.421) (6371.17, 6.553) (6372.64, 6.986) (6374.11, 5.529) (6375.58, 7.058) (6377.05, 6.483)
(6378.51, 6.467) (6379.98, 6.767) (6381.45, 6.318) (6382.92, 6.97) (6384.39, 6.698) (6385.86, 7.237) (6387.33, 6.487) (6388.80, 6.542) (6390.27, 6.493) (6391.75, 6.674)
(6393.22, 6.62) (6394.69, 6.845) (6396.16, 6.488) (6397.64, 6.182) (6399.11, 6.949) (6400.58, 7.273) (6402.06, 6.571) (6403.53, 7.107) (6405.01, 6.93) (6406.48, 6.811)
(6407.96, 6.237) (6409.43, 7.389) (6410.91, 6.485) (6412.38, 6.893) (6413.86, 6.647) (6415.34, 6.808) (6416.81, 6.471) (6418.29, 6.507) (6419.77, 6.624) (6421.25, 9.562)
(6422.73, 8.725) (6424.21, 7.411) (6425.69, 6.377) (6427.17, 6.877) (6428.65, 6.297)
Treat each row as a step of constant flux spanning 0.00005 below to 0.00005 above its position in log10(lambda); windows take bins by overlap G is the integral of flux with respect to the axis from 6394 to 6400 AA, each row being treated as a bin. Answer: 40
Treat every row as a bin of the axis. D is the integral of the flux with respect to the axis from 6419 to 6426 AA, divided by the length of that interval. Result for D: 7.81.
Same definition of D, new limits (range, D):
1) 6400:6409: 6.83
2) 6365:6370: 6.86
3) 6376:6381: 6.59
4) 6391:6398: 6.57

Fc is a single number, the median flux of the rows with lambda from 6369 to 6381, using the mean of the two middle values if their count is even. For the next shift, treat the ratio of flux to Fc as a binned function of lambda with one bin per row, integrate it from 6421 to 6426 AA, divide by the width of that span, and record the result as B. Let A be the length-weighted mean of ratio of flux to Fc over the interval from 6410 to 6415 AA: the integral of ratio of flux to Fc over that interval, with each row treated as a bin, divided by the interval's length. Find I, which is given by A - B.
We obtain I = -0.20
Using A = 1.01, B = 1.20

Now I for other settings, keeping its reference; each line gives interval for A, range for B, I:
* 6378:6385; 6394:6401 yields -0.01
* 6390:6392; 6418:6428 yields -0.14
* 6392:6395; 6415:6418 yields 0.02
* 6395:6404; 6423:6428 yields -0.04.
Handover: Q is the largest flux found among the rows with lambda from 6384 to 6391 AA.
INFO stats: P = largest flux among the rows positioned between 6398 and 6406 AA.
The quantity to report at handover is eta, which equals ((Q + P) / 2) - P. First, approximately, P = 7.273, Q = 7.237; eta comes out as -0.02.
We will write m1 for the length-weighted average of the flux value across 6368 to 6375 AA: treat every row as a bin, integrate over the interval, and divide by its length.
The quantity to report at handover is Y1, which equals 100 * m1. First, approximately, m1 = 6.57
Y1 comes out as 657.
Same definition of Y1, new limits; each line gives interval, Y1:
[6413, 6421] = 679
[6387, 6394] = 657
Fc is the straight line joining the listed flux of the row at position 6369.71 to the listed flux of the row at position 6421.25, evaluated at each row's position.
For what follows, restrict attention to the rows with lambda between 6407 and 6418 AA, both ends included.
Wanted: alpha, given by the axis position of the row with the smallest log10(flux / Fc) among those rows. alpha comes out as 6416.81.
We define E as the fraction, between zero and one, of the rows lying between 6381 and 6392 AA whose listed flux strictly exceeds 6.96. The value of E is 0.25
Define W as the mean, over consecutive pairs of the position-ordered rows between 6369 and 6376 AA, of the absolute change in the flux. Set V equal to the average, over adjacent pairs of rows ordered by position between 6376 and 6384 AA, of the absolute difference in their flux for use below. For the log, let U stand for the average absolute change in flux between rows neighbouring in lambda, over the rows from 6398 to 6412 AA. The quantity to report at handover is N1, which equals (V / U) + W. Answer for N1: 1.70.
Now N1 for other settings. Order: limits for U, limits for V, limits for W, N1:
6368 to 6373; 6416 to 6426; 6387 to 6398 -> 1.41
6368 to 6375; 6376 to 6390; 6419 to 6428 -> 1.70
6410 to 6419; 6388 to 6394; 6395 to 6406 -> 0.87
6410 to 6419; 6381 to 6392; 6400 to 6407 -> 1.89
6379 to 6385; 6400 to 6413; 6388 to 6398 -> 1.44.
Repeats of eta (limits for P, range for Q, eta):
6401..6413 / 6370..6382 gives -0.17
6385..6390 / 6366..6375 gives 0.09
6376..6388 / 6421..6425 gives 1.16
